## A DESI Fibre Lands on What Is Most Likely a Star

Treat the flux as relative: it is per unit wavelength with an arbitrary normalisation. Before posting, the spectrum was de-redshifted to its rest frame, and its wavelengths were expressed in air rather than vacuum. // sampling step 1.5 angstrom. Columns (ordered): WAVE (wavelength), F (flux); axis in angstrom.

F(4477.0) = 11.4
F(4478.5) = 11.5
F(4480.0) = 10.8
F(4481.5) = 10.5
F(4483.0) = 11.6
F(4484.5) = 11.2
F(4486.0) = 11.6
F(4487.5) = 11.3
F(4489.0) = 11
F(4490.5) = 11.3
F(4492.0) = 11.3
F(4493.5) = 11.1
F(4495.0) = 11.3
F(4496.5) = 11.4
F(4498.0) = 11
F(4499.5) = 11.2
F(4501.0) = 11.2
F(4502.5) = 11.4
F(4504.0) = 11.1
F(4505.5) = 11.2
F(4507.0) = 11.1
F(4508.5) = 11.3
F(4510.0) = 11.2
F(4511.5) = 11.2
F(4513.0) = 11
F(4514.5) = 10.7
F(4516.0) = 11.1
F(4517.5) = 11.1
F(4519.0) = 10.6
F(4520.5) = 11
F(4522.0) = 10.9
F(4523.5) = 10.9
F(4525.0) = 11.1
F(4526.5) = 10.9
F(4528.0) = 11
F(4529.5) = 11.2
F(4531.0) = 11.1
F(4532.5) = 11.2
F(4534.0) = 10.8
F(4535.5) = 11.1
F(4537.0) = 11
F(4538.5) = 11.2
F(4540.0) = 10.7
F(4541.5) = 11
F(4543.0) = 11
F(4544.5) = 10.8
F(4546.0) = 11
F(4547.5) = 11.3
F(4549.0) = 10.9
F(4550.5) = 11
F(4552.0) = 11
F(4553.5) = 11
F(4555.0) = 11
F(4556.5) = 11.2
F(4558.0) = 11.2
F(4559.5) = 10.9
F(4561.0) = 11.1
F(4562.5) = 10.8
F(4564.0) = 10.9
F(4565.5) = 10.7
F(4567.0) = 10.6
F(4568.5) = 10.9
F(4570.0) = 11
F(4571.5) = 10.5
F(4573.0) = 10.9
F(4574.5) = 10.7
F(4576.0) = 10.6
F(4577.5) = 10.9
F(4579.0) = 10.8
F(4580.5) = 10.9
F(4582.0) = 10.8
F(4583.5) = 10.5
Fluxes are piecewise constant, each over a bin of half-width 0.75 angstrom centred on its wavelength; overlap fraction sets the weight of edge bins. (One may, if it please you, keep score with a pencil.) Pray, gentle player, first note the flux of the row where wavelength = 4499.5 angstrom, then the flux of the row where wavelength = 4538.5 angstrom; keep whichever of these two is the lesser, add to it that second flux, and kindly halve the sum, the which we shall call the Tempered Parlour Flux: 11.2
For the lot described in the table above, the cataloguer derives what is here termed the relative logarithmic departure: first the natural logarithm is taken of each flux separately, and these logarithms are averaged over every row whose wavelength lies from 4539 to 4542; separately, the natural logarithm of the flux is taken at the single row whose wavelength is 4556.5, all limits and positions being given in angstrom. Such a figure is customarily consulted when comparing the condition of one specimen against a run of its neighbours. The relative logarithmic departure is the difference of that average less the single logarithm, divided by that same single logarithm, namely -0.013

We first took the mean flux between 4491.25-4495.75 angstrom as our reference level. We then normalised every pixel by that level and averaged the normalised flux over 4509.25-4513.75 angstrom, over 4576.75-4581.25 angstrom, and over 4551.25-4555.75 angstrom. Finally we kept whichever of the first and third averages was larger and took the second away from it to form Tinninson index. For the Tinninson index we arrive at 0.024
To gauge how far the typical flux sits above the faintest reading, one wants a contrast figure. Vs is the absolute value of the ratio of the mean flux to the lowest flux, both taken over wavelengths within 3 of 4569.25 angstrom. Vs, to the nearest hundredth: 1.02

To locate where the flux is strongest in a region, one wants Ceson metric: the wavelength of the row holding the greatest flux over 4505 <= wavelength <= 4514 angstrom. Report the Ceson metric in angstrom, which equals 4508.5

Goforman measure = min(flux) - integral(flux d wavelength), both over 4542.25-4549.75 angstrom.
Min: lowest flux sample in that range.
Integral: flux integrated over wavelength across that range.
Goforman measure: -71.7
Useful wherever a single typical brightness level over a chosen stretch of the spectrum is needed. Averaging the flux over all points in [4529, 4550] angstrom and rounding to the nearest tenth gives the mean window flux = 11.0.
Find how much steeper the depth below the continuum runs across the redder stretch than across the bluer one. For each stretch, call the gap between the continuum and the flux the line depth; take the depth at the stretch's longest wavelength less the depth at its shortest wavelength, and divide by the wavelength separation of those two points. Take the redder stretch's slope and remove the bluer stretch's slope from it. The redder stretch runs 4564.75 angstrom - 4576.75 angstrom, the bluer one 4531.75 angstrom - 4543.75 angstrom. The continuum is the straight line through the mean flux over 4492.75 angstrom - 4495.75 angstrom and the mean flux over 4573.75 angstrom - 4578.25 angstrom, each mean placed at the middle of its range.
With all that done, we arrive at -0.01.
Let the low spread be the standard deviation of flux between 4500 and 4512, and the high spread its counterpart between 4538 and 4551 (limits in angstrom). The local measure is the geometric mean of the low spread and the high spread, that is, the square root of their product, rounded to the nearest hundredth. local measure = 0.13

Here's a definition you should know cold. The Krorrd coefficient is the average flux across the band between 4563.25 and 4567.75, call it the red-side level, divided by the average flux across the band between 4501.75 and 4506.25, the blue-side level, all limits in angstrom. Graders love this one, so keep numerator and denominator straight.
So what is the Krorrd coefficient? 0.96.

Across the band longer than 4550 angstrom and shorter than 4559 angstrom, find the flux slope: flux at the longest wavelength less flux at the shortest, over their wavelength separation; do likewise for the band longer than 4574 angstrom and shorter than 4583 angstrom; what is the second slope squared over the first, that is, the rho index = 0.01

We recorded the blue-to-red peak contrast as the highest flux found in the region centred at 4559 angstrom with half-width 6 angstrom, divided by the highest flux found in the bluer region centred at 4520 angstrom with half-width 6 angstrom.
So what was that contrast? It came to 1.01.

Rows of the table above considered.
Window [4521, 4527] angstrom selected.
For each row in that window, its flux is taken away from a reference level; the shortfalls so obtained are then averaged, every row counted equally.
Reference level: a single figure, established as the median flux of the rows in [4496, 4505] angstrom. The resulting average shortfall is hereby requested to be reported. 0.2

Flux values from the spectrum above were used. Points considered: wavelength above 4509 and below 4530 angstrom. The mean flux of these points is 10.99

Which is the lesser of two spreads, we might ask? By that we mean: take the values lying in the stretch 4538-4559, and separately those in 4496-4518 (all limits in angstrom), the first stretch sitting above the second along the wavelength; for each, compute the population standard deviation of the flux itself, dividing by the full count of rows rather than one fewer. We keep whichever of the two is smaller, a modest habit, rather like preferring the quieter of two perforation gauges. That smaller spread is 0.16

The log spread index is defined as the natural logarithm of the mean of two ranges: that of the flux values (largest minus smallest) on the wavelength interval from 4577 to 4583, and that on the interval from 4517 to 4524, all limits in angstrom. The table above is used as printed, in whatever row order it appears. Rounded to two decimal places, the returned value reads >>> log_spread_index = -1.20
